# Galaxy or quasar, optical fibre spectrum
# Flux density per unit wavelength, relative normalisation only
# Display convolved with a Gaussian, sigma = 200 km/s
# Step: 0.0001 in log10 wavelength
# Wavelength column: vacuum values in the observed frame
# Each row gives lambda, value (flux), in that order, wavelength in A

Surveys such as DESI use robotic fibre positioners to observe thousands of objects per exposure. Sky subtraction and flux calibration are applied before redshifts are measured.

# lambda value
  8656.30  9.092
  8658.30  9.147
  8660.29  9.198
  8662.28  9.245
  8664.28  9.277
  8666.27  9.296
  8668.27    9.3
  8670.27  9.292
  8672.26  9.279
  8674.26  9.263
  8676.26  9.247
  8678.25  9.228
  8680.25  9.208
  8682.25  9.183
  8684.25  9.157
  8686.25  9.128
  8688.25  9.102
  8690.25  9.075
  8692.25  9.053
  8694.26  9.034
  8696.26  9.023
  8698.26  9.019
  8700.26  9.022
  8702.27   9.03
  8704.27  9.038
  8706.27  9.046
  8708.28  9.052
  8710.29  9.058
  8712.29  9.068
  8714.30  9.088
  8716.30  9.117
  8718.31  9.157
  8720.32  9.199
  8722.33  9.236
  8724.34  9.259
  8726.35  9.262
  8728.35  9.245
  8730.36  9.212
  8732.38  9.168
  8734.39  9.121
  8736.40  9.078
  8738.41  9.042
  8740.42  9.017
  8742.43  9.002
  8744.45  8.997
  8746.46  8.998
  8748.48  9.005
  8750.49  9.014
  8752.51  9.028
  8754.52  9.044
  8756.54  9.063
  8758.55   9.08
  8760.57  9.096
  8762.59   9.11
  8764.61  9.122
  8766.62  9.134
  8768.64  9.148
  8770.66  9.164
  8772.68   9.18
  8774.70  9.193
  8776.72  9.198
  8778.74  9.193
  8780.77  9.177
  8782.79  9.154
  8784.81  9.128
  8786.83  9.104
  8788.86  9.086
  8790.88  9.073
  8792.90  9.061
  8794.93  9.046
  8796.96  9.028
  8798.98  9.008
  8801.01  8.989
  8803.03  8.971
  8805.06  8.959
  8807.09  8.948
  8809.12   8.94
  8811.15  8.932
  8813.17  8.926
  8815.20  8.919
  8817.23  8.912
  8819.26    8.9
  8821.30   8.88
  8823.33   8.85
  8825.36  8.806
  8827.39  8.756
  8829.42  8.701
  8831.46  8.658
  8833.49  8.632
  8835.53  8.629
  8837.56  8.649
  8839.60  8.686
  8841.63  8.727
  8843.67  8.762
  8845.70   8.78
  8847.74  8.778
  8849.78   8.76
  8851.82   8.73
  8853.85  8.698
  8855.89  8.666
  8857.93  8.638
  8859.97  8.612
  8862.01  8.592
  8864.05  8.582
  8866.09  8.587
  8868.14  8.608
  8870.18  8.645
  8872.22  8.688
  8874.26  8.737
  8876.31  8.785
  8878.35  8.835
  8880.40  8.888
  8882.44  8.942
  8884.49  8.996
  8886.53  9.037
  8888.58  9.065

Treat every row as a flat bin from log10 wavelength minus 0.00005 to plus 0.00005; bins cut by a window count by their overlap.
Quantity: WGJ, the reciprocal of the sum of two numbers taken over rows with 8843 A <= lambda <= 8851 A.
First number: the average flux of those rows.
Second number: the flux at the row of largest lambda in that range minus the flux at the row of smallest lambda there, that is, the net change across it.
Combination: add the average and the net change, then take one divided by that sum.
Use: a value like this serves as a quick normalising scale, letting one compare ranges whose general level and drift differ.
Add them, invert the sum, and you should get 0.1141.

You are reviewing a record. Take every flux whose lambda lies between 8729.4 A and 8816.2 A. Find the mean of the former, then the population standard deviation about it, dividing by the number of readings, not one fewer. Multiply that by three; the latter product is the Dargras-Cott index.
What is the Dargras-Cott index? 0.25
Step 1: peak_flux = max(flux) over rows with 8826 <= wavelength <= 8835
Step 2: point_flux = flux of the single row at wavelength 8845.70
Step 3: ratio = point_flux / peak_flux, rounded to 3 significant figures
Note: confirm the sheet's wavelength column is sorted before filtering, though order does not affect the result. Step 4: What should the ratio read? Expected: 1.00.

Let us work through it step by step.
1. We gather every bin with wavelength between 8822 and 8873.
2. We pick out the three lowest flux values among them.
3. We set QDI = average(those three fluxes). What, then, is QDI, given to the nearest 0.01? 8.59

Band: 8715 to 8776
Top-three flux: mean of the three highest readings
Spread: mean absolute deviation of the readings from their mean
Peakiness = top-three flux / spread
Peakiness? 132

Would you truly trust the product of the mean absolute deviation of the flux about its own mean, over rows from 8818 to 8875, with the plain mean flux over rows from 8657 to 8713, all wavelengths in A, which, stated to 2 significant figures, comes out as 0.66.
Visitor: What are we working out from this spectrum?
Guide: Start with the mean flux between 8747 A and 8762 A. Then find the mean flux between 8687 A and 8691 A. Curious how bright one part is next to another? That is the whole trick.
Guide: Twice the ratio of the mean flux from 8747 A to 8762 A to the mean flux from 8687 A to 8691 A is 1.99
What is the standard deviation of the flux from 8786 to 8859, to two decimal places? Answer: 0.15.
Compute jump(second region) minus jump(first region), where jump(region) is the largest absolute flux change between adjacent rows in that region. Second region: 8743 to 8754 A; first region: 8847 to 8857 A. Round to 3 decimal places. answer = -0.018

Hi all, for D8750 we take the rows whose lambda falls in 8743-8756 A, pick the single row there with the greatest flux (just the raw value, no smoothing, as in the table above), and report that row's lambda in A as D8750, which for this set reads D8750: 8754.52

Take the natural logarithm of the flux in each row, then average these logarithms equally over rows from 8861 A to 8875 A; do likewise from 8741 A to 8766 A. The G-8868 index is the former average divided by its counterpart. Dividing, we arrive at 0.979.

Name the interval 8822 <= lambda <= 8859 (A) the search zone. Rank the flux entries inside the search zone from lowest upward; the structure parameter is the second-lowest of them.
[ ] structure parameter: 8.632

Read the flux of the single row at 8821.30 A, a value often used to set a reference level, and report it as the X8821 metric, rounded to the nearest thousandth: 8.880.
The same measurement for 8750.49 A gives 9.014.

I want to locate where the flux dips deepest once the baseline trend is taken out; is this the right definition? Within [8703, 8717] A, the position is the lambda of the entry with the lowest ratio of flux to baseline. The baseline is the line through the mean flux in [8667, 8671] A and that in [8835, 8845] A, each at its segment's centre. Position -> 8704.27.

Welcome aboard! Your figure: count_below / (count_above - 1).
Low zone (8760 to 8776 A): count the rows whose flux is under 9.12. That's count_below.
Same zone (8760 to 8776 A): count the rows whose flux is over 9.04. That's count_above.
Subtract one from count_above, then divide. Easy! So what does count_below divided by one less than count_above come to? 0.3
